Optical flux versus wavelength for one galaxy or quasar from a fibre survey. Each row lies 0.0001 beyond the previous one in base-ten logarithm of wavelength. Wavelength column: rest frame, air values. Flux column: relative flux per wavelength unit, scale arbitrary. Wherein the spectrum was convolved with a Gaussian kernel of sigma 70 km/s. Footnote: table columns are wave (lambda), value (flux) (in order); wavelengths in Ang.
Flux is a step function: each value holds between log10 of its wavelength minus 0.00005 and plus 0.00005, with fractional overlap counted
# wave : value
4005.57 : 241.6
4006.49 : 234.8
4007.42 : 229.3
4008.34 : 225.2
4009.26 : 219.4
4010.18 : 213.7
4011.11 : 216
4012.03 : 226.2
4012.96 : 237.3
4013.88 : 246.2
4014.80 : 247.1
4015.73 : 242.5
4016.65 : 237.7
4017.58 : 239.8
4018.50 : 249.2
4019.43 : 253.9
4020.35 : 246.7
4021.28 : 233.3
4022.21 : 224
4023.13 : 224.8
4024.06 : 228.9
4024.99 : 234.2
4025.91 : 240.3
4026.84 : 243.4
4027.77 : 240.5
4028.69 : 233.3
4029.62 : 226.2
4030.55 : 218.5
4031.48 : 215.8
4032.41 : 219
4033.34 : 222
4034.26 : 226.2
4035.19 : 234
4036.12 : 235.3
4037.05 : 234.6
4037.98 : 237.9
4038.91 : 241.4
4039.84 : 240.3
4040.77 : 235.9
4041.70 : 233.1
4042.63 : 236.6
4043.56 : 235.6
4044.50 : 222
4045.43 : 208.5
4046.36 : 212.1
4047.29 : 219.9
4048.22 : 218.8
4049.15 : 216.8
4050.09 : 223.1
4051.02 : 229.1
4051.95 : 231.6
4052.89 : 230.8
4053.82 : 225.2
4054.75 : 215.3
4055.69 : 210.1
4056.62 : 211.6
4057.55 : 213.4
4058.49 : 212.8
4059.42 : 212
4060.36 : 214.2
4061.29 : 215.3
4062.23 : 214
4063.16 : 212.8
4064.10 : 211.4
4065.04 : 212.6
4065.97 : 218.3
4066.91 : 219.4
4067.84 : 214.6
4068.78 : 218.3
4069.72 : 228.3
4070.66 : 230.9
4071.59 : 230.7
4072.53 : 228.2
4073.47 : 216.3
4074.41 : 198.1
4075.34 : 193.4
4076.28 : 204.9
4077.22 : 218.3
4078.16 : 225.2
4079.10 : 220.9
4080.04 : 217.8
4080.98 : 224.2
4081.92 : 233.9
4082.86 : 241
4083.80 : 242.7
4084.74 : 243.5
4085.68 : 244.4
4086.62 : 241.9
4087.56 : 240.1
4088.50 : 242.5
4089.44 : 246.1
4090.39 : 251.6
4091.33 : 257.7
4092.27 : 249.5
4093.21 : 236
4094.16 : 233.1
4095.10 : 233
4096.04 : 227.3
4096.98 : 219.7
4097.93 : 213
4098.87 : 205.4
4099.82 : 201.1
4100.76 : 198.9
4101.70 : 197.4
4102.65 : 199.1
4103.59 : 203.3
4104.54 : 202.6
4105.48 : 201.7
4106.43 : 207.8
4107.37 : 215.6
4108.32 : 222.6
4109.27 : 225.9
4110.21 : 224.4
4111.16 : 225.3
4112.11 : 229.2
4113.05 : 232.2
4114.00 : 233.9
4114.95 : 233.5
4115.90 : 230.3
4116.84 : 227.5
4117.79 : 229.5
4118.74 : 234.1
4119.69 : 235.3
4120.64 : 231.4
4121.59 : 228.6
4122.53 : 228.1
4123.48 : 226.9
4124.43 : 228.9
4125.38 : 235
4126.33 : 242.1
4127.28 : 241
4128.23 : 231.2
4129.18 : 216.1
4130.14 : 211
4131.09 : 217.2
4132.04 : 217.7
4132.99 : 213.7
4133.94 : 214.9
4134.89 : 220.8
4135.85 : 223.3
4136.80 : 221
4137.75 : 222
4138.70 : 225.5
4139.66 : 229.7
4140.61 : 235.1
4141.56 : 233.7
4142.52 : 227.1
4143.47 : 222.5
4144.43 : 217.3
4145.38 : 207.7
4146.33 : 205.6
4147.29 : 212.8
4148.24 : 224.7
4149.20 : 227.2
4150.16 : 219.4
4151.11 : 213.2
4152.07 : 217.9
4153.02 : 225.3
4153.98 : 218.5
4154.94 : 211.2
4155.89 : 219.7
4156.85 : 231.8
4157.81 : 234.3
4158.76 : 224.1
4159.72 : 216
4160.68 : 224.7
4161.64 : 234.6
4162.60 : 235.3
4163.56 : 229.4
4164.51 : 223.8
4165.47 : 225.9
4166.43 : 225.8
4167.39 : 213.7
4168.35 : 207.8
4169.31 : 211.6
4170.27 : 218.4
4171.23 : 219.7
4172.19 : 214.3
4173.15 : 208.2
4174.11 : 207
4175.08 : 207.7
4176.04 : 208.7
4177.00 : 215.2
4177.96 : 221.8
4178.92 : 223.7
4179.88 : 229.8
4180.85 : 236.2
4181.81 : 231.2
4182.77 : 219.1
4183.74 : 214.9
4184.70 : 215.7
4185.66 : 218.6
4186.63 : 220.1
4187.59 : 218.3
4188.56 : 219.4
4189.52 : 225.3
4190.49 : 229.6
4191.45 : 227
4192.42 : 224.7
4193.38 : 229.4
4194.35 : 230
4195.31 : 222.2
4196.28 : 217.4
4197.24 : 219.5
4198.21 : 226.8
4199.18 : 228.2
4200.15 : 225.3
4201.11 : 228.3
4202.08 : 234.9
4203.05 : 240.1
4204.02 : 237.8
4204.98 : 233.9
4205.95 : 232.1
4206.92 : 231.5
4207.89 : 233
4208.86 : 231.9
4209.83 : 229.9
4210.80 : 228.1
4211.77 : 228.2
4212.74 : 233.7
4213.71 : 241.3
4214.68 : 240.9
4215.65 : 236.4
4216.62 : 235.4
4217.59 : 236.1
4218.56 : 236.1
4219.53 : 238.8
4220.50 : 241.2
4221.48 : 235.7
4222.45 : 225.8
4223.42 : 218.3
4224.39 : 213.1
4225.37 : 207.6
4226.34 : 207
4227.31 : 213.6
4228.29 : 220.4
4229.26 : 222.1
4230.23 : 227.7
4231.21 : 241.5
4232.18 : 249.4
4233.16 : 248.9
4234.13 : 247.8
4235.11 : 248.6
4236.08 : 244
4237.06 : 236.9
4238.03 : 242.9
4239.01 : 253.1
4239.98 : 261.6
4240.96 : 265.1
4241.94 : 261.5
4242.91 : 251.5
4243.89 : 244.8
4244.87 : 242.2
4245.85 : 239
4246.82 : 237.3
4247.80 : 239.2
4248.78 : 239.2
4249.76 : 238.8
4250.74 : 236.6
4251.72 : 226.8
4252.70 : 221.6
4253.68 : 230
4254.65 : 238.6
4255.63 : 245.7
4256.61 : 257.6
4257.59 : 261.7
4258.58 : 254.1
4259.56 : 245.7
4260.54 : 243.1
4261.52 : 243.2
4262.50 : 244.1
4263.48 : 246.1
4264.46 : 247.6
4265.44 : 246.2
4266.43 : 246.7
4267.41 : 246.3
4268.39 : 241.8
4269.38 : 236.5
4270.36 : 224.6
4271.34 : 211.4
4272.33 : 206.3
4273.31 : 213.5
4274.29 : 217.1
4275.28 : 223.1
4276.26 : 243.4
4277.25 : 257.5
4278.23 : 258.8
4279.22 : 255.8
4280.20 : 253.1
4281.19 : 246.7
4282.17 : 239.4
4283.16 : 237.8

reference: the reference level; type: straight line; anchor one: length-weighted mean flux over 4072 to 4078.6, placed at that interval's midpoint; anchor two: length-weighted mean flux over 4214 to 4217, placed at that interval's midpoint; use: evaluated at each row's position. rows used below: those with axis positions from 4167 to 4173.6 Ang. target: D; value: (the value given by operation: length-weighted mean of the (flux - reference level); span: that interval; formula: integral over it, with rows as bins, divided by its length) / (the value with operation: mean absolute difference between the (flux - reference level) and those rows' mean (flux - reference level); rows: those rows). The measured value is -5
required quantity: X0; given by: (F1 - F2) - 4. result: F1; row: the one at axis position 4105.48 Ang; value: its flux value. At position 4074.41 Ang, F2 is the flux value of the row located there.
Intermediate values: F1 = 201.7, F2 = 198.1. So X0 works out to 0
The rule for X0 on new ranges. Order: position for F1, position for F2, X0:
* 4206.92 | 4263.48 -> -19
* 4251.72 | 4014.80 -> -24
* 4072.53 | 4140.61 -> -11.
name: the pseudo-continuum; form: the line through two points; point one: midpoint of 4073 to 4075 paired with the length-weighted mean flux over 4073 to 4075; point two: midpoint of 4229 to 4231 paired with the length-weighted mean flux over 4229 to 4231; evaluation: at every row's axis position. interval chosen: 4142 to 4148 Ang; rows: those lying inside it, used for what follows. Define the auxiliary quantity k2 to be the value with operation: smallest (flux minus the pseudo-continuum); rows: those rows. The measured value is -11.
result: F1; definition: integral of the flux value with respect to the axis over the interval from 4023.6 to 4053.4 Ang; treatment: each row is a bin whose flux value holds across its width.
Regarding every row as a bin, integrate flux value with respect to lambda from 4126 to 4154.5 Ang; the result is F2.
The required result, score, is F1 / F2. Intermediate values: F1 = 6822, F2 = 6317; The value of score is 1.1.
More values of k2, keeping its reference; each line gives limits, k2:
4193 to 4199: -5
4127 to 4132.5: -3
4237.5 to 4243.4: 15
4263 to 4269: 9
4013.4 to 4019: 38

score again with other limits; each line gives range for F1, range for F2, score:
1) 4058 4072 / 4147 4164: 0.8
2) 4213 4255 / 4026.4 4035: 5.1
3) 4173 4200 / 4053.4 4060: 4.2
